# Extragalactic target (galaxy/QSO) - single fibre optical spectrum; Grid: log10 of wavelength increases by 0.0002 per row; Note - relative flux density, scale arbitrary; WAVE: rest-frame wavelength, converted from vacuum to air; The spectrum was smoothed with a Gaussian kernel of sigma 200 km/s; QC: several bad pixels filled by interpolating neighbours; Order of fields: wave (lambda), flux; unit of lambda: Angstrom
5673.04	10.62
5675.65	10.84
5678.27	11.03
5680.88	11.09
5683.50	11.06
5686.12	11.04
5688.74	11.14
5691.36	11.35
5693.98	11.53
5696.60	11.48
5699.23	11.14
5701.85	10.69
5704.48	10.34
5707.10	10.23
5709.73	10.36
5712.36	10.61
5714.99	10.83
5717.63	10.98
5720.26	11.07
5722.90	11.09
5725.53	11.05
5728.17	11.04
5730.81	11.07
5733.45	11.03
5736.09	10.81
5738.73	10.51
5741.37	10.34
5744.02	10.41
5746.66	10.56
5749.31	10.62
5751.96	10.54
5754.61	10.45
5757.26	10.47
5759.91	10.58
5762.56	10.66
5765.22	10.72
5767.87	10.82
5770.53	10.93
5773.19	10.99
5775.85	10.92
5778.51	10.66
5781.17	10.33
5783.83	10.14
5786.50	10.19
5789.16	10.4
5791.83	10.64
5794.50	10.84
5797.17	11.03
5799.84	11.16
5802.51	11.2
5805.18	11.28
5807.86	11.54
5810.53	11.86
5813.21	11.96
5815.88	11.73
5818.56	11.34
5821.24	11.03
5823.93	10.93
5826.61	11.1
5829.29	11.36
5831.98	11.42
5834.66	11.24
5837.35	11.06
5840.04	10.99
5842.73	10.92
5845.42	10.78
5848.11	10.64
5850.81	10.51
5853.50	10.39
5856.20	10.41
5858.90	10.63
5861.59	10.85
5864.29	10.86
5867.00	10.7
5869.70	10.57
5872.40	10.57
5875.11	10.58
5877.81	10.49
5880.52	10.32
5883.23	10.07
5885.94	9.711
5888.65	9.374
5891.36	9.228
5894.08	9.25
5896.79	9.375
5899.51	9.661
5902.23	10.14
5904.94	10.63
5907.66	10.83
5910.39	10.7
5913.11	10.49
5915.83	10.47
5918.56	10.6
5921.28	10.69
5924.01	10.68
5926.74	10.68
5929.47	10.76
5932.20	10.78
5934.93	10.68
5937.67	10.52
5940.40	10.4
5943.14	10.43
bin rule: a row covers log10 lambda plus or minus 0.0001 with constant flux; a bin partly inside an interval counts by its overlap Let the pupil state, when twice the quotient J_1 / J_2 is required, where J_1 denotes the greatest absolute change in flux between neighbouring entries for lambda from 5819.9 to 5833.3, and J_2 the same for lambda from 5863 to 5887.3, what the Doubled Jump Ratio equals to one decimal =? 1.4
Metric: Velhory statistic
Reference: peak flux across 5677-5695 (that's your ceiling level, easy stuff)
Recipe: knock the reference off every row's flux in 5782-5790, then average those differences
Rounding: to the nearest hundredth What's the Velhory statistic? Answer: -1.29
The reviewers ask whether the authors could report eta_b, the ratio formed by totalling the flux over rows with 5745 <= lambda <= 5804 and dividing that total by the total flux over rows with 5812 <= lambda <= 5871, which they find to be 0.97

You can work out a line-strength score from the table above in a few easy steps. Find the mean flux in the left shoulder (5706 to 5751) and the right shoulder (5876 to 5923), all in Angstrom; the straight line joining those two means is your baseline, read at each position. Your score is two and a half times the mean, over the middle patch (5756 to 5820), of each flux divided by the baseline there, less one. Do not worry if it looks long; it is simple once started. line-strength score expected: 0.10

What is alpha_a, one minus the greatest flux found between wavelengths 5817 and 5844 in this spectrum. -10.4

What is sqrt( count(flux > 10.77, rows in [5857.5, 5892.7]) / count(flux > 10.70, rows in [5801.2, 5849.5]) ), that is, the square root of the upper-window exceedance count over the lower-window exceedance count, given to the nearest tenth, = 0.3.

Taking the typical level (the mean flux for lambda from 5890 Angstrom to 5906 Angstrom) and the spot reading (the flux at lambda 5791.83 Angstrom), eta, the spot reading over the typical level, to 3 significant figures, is 1.10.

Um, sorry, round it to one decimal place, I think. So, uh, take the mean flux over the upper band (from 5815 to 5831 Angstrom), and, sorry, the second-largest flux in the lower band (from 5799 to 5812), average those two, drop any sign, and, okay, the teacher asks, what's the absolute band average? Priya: 11.4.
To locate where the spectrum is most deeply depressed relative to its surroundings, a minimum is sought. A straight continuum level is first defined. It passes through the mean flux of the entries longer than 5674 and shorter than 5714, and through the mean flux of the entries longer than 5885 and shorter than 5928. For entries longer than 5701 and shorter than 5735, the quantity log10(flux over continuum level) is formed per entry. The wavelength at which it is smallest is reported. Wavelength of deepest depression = 5707.10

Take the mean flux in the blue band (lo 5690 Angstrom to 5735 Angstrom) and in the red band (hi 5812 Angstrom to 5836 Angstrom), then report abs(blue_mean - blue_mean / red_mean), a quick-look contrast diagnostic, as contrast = 10.0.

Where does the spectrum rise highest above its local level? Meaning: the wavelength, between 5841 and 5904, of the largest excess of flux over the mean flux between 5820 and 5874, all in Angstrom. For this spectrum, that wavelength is 5842.73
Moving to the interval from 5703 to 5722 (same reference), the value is 5720.26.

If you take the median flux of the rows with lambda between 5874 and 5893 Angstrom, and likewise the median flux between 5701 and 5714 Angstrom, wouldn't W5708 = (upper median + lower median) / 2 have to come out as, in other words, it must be 10.2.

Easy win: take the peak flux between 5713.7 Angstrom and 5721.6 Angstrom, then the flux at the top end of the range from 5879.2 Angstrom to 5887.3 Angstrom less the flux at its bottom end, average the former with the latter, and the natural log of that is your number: 1.65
